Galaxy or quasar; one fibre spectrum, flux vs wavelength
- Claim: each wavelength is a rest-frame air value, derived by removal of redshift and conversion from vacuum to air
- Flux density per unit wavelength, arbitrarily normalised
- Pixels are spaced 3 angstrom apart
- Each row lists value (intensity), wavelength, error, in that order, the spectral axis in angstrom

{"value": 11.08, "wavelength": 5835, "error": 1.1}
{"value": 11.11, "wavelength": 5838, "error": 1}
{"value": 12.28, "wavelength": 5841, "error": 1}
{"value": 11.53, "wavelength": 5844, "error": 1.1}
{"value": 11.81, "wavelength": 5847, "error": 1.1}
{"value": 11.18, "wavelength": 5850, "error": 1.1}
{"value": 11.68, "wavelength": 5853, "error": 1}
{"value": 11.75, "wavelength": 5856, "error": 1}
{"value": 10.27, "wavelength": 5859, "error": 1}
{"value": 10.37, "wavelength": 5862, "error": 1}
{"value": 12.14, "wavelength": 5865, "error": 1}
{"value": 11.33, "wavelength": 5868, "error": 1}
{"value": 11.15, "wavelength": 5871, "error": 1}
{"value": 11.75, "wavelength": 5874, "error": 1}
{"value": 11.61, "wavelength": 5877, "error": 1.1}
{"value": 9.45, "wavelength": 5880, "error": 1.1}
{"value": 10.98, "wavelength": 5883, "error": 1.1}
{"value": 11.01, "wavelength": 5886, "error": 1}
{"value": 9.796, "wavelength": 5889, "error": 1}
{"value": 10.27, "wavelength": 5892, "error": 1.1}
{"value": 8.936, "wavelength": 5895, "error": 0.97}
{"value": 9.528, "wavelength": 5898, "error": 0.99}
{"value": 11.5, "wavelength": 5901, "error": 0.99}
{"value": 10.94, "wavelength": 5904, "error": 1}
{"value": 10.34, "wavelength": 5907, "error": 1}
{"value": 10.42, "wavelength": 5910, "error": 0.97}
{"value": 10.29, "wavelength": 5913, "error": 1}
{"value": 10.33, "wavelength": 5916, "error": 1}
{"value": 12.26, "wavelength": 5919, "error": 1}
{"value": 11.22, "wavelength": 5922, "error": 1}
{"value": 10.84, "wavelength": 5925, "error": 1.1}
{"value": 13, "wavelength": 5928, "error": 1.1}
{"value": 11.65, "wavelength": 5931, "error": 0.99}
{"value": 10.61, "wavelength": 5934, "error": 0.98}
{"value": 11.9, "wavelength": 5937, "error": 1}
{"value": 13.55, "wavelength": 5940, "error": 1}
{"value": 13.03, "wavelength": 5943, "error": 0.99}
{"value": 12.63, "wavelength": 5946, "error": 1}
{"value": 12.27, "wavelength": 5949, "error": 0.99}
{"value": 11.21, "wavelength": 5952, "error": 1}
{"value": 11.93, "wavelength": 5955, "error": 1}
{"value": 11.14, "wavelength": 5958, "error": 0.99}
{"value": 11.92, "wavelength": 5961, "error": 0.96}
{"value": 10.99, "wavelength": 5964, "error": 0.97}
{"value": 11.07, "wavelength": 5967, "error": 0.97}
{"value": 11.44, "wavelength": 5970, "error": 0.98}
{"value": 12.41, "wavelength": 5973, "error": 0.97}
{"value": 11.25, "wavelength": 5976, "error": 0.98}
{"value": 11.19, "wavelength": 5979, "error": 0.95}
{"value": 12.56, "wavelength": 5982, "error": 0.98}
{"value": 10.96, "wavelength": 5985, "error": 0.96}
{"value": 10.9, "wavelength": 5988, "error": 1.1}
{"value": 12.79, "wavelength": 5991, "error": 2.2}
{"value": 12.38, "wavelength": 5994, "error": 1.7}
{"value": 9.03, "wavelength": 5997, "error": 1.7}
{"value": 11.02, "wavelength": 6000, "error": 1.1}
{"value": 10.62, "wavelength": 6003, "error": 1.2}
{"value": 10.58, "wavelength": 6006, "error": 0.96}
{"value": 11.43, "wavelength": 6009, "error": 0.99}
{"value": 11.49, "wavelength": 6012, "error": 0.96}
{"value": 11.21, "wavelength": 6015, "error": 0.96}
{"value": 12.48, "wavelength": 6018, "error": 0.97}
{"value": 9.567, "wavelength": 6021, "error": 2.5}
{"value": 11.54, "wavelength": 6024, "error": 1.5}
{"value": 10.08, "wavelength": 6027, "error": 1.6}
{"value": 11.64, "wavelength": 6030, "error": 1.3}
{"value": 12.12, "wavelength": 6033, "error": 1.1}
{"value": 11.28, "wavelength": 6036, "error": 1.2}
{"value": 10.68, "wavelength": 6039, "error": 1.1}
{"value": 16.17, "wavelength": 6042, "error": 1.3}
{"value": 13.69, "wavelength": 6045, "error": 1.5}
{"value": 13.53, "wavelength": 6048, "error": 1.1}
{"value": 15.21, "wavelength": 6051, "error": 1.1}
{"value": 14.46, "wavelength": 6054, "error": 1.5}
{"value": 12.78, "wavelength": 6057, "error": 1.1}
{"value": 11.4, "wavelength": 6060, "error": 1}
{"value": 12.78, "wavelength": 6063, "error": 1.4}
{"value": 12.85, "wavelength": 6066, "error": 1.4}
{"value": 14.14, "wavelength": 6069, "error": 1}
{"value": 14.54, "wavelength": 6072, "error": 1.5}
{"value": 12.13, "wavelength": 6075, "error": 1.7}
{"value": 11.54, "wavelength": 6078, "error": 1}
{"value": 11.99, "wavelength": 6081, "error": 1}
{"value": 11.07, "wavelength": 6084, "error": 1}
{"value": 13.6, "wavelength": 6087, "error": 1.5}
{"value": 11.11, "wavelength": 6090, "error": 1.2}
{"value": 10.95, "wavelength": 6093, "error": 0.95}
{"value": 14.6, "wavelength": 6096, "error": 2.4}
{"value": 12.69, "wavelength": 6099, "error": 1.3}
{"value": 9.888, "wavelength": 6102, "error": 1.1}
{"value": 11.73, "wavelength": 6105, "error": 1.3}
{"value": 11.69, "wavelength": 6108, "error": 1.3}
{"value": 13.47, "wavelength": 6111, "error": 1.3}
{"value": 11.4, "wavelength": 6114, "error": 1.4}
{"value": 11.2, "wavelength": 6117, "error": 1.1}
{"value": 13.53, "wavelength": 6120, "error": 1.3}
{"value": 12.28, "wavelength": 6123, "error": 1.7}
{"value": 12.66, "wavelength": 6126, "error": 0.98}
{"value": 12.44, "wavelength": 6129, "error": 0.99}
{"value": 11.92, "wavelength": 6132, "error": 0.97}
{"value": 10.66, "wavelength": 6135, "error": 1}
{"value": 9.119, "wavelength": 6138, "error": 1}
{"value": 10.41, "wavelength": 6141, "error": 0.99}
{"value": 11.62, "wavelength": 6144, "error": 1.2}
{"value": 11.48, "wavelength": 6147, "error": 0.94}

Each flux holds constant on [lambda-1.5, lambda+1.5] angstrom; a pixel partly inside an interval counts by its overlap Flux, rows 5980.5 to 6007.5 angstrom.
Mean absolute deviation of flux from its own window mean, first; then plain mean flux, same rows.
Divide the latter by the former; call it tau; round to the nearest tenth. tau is 12.2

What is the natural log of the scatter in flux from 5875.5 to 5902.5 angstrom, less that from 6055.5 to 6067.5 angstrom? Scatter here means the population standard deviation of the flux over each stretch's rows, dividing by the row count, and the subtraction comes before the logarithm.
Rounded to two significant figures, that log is -1.2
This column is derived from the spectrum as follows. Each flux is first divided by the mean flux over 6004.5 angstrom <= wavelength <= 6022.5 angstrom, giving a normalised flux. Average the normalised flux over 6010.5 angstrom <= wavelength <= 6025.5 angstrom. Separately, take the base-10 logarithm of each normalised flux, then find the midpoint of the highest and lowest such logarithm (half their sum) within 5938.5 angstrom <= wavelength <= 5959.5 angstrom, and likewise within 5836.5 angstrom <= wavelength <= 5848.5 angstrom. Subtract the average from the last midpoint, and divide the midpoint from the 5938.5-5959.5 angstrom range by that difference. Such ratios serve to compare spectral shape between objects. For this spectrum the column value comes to -0.043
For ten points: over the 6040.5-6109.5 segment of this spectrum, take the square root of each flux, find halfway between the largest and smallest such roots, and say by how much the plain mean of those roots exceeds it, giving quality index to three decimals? -0.011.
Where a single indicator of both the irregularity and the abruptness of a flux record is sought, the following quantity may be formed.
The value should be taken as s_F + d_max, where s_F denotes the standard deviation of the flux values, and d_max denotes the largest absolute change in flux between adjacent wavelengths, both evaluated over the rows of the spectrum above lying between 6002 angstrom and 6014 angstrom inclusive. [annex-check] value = 1.3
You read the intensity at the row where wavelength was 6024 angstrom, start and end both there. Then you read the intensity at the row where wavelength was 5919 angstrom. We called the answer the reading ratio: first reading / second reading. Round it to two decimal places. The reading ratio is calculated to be 0.94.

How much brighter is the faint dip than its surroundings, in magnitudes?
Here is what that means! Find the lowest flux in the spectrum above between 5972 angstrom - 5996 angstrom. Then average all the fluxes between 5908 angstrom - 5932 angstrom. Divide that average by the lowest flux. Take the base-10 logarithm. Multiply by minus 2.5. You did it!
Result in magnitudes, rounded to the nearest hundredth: -0.03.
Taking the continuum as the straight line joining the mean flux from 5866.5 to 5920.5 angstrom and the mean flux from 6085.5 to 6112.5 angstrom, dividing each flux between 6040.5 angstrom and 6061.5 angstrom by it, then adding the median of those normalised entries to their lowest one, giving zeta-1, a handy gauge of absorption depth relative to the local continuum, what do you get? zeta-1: 2.12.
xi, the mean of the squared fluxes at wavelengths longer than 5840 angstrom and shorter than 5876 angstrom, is 131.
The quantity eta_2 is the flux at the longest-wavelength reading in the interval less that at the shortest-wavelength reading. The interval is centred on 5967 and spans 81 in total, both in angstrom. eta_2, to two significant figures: -2.4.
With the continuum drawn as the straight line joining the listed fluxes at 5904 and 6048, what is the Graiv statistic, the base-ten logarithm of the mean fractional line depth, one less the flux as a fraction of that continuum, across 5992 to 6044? -0.9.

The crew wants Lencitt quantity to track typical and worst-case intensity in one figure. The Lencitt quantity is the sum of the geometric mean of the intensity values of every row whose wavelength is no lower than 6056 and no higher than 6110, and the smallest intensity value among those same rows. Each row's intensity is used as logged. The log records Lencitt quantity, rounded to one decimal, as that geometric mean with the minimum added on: 22.1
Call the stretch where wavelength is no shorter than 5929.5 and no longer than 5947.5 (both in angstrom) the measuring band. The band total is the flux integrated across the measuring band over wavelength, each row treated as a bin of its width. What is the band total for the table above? 220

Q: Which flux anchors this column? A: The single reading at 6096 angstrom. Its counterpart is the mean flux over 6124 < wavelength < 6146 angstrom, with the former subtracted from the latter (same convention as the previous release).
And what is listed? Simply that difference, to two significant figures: -3.3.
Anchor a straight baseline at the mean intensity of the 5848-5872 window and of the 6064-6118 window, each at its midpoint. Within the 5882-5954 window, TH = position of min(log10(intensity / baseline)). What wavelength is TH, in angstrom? 5895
